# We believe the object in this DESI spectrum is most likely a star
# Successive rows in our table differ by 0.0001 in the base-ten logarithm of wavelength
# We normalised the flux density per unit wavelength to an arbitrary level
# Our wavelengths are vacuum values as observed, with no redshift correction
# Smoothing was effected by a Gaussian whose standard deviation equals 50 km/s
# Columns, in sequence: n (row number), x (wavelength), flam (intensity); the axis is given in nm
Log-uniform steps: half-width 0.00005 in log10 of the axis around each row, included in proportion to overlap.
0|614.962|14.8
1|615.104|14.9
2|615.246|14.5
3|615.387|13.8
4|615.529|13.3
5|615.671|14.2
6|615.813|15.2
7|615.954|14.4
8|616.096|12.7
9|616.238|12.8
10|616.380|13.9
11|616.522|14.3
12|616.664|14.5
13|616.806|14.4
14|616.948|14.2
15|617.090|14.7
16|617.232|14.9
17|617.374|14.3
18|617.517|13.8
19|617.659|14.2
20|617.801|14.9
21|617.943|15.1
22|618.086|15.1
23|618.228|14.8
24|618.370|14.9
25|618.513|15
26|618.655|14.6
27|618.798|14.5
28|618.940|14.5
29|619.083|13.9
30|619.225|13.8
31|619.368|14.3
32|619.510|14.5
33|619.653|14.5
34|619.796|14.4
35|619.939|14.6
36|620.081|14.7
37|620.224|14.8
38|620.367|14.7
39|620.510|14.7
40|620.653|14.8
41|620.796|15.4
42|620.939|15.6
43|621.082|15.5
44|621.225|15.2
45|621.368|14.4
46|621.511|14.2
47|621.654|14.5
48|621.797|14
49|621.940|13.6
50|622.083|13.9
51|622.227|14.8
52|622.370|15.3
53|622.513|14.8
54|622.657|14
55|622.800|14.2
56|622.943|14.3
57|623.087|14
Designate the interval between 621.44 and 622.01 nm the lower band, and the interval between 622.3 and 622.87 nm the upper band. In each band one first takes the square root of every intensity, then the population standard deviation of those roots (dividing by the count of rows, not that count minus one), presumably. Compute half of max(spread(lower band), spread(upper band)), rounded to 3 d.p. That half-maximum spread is 0.033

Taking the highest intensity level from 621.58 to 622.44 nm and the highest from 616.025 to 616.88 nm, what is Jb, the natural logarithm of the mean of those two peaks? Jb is 2.70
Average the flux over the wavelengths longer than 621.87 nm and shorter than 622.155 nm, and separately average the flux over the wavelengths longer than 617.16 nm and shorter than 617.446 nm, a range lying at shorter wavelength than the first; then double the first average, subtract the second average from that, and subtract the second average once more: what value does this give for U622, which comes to -1.7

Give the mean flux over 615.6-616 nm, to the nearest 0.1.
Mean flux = 14.6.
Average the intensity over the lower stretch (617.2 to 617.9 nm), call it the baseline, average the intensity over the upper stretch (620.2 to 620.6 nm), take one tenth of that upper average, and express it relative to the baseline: 0.102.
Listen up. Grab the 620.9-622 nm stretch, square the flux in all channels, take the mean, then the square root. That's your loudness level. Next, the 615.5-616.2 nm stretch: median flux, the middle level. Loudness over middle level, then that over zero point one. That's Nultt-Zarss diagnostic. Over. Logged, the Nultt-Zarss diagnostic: 10.3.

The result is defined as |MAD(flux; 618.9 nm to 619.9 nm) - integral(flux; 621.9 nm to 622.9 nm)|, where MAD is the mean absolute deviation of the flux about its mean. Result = 14.2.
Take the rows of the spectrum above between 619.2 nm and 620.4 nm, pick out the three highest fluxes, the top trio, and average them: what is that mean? 14.7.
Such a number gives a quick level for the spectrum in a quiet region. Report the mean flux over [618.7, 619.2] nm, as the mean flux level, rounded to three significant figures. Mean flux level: 14.3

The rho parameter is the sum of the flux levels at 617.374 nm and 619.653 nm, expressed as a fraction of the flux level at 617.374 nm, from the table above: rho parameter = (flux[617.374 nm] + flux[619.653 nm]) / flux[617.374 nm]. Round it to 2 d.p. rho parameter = 2.01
